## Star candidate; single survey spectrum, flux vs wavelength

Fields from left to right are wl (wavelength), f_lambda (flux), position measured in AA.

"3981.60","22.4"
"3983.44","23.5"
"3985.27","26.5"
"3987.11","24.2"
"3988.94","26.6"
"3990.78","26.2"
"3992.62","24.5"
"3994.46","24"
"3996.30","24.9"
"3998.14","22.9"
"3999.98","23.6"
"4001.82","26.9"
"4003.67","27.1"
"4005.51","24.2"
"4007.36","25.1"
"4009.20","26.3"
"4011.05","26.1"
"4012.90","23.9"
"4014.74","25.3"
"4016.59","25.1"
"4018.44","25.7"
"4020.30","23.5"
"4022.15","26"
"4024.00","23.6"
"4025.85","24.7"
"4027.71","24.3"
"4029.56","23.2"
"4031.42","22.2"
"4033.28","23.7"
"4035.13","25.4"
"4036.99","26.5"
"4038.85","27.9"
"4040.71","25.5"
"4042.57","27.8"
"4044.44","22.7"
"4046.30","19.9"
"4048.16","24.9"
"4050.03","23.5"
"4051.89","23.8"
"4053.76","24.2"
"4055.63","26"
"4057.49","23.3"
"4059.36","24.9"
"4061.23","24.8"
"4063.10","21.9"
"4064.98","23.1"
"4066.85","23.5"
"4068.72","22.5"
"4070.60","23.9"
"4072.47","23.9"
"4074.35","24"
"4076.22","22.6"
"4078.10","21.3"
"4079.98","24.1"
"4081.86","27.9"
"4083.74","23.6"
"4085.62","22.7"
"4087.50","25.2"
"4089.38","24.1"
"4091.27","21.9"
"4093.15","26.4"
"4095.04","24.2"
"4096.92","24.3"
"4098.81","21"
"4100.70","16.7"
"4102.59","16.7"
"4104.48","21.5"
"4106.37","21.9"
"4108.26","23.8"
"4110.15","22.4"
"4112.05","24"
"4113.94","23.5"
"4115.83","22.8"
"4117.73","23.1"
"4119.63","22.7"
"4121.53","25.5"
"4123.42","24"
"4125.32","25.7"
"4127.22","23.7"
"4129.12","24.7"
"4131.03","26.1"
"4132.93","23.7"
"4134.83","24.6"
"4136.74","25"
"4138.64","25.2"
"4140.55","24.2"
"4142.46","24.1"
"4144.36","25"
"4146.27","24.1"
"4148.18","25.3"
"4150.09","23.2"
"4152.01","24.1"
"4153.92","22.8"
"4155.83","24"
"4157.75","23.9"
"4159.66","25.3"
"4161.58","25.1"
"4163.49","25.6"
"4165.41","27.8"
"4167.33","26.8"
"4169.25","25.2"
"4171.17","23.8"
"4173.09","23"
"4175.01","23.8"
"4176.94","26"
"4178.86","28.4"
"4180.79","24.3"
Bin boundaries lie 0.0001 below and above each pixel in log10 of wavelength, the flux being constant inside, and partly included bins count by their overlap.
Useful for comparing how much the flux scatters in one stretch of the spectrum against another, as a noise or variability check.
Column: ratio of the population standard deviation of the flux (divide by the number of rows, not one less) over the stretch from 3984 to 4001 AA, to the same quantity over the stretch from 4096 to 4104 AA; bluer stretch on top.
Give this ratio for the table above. 0.4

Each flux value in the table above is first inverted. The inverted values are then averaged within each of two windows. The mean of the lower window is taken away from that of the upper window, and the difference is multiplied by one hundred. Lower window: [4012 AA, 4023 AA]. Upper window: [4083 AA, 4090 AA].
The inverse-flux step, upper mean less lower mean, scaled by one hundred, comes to 0.17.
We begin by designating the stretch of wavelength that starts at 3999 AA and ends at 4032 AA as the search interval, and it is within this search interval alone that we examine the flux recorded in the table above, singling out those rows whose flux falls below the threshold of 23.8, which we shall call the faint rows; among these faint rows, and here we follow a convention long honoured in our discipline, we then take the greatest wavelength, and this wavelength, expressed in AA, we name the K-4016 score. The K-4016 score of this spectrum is 4031.42 AA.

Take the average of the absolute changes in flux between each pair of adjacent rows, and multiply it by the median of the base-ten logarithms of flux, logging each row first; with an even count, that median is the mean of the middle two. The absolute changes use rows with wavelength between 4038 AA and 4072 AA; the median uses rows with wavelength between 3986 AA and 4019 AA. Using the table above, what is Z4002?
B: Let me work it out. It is 2.7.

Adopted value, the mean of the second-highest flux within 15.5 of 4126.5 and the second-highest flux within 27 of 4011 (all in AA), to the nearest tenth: 26.3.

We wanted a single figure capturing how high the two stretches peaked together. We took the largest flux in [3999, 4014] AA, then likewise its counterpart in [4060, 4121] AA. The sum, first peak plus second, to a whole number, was 55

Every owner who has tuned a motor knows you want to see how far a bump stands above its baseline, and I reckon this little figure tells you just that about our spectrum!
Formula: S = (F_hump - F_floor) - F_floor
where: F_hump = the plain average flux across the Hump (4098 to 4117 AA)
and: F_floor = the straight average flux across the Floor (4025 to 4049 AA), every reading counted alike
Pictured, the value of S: -27.6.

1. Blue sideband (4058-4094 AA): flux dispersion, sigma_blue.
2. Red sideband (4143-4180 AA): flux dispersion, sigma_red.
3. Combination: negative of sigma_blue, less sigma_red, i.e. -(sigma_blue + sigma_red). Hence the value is -3.1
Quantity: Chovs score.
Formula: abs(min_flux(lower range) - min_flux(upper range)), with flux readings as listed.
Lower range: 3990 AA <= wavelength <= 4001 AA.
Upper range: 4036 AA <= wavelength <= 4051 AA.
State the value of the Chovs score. 3.0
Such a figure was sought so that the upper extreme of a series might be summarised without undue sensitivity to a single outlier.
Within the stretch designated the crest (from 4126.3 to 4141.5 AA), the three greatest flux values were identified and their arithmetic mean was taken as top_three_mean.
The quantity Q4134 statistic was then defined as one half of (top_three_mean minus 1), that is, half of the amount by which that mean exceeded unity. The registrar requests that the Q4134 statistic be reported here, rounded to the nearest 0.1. 12.2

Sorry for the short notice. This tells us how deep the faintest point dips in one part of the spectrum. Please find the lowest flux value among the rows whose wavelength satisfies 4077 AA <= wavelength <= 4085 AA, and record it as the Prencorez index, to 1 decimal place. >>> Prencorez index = 21.3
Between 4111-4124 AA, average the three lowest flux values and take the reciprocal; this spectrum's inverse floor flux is 0.0437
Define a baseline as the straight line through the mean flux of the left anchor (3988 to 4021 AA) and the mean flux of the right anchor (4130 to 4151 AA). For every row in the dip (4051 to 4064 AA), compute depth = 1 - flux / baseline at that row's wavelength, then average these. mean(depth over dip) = 0.031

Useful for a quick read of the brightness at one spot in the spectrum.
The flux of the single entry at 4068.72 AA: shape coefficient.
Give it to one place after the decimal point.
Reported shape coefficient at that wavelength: 22.5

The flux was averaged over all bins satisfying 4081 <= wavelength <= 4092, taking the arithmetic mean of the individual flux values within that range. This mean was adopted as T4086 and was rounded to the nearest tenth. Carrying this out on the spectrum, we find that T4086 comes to 24.2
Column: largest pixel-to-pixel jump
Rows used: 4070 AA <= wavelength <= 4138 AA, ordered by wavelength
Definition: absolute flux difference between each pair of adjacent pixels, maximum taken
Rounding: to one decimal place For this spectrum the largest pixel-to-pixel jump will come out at 4.8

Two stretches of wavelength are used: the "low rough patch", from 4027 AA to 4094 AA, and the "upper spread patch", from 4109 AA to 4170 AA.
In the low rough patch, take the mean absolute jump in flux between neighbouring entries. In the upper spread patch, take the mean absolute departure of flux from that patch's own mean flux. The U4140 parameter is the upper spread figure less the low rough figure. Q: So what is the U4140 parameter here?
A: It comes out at -0.9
